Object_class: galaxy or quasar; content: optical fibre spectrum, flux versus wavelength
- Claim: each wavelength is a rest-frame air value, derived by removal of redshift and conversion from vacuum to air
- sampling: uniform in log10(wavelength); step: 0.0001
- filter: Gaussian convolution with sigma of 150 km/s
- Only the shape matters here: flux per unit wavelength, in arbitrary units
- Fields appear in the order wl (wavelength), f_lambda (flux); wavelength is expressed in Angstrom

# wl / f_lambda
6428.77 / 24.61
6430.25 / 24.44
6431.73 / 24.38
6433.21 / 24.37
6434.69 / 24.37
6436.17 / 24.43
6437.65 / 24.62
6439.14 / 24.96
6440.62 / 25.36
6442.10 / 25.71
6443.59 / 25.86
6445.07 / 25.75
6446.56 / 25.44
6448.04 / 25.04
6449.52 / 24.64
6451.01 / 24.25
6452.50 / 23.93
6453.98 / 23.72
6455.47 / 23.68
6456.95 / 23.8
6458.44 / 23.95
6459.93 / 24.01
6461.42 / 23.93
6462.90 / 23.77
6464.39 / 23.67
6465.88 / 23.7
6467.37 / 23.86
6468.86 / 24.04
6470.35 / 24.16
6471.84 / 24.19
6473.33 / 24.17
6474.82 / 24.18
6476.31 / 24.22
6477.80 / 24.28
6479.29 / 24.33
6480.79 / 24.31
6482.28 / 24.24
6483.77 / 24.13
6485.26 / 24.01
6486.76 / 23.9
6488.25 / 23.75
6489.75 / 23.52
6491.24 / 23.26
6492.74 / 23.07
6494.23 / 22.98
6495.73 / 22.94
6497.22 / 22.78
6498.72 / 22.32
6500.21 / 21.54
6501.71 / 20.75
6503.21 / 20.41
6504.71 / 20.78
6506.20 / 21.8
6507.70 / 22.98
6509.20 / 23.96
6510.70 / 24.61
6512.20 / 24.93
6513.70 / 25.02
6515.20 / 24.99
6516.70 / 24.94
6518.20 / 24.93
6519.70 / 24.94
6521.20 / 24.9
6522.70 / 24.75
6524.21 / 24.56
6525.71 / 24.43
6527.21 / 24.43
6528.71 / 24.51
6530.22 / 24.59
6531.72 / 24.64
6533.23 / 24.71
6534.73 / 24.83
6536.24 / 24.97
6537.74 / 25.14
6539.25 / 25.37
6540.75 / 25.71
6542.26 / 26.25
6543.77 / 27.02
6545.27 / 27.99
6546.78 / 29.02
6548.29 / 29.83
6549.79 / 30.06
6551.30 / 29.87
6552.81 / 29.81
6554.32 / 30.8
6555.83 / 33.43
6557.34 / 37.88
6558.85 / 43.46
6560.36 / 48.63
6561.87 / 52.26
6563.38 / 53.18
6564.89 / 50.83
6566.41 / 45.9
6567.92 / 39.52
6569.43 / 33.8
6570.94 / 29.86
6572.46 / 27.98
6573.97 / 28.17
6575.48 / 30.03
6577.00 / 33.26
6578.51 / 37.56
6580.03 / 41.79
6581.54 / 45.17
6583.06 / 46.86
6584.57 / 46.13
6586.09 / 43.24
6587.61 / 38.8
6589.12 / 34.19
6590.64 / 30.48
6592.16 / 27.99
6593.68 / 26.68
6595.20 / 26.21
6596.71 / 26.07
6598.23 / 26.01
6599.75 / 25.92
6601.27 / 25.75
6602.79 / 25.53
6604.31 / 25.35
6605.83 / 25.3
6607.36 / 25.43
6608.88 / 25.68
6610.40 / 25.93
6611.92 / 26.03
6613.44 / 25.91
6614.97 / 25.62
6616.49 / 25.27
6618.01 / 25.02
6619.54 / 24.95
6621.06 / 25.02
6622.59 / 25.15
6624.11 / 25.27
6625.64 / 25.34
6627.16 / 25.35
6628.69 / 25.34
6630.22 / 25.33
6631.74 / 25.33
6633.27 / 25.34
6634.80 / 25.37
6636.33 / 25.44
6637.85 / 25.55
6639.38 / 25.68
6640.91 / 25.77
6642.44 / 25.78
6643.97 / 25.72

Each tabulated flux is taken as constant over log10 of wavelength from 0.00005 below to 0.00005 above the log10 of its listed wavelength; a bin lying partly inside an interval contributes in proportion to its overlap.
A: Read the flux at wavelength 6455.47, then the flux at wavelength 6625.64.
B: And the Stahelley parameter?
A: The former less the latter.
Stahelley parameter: -2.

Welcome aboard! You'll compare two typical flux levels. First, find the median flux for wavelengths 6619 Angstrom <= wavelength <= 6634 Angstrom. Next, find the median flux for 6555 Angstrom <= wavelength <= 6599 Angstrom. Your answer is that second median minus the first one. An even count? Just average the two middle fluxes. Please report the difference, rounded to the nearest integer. 12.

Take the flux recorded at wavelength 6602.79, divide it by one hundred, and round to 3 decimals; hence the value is 0.255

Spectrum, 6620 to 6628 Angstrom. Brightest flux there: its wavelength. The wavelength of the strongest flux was 6627.16 Angstrom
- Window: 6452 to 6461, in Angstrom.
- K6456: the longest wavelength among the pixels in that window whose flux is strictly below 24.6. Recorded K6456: 6459.93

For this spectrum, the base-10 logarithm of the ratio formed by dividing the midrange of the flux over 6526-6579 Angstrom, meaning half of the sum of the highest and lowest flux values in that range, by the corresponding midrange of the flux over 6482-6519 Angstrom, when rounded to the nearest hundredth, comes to 0.23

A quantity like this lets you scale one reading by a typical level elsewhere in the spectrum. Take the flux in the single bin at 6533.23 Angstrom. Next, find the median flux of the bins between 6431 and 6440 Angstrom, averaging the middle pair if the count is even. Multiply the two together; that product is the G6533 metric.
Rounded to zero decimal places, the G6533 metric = 603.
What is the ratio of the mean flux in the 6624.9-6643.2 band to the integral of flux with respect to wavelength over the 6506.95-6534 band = 0.038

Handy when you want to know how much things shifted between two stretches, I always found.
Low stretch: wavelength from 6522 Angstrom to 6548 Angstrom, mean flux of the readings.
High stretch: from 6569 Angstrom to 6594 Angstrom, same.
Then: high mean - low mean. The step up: 10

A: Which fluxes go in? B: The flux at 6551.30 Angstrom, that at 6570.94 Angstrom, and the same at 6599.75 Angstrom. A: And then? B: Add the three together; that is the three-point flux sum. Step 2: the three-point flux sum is 86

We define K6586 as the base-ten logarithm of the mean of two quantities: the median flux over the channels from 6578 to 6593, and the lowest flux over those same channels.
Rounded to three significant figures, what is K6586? 1.53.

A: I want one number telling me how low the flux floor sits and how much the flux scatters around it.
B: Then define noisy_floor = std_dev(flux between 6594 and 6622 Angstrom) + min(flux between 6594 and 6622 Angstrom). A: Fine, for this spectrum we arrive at 25.3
